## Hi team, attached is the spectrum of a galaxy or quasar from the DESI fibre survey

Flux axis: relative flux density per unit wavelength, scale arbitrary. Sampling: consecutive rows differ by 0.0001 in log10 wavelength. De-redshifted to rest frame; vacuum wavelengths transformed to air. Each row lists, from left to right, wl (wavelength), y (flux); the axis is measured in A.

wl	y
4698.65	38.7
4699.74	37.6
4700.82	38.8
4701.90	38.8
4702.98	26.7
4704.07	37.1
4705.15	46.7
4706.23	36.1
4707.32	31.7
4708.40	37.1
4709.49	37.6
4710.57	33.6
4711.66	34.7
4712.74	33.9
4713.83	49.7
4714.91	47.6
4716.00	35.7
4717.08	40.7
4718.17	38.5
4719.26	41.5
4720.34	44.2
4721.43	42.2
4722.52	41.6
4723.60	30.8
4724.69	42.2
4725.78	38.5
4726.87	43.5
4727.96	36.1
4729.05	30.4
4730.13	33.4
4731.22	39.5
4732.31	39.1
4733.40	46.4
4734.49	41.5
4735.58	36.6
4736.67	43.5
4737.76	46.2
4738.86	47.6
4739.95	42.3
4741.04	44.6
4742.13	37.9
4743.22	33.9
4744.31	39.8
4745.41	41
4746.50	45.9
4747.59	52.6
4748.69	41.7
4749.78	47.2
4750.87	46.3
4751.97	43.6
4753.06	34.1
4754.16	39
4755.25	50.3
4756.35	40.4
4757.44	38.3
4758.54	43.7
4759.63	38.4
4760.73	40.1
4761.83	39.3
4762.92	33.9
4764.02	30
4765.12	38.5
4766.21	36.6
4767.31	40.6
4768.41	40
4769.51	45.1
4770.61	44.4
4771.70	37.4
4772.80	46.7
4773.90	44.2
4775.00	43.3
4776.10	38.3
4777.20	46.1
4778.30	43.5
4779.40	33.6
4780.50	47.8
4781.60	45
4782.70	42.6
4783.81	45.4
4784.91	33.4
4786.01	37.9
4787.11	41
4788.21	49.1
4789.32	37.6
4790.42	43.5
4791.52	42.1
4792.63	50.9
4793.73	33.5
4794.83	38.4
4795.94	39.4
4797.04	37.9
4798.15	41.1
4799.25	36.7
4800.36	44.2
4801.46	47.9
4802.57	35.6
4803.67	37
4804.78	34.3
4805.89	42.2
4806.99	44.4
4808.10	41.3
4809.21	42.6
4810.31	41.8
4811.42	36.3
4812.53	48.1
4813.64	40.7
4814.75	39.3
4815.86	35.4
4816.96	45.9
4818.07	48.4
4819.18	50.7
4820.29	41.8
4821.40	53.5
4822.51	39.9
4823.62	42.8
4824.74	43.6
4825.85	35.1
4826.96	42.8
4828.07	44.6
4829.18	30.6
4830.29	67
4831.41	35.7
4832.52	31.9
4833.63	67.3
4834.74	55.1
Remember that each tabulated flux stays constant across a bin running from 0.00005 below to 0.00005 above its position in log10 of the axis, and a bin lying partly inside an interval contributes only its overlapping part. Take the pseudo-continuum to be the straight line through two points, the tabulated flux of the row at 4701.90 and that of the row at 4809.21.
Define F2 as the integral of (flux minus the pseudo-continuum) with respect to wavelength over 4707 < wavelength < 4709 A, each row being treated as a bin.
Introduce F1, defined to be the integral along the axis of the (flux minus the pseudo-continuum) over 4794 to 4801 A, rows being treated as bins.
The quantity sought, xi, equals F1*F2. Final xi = 160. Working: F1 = -19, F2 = -8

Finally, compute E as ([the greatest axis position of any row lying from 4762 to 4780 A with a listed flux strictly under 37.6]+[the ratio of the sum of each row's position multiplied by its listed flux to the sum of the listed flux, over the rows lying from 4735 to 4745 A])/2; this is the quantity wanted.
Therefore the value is 4759.6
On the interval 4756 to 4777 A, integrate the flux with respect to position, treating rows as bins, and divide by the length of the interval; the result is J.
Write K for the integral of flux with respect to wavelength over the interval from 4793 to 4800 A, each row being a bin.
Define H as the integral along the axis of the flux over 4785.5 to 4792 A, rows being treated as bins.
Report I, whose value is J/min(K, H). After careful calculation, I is 0.15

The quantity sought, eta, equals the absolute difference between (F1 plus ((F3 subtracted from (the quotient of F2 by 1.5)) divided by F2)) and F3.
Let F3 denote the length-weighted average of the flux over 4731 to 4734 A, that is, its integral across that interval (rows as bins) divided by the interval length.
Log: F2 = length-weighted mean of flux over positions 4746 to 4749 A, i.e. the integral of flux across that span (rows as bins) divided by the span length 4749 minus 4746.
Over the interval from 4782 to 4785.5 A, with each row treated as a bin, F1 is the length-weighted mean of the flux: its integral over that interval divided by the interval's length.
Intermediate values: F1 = 41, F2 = 47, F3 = 42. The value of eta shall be 2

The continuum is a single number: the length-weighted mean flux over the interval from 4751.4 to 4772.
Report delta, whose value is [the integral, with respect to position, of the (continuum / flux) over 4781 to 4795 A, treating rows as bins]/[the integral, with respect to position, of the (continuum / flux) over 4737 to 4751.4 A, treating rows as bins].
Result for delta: 1.02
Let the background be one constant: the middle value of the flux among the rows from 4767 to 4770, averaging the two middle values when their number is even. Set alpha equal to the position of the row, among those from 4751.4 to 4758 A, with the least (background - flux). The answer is 4755.25 A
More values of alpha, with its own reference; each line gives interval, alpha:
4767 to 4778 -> 4772.80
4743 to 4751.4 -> 4747.59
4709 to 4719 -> 4713.83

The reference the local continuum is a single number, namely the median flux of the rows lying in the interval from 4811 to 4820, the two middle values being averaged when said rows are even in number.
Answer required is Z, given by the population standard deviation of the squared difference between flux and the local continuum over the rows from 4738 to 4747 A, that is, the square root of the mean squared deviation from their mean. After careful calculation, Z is 27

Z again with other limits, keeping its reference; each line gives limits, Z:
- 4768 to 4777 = 12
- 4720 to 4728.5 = 51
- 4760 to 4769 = 55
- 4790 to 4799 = 31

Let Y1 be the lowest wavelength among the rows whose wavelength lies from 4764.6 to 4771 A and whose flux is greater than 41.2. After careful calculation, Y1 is 4769.51 A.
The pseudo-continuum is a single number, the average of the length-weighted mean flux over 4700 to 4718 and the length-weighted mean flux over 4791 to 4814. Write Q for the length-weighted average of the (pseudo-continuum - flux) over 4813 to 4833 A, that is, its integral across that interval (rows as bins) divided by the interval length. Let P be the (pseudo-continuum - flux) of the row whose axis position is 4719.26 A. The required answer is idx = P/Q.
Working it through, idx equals 0.6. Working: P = -2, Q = -3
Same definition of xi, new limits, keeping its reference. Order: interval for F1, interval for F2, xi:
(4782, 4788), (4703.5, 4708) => 32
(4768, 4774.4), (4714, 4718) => 116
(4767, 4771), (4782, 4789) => -10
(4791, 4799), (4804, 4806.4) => 149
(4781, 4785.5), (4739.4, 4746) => 0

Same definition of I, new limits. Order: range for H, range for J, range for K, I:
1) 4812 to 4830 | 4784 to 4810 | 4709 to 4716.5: 0.14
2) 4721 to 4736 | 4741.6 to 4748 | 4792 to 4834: 0.07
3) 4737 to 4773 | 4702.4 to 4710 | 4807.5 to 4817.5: 0.09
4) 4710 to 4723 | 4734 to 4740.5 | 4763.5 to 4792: 0.08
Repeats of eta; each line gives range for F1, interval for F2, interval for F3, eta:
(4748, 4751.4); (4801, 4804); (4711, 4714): 7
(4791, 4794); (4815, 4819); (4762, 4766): 8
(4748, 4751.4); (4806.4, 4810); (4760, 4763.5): 7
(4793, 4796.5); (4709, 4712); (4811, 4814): 5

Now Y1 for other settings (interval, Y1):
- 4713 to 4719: 4713.83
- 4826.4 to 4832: 4826.96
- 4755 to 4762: 4755.25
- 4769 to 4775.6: 4769.51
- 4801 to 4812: 4801.46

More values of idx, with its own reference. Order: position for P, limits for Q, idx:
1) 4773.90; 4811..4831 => 1.1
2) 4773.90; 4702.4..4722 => -6.8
